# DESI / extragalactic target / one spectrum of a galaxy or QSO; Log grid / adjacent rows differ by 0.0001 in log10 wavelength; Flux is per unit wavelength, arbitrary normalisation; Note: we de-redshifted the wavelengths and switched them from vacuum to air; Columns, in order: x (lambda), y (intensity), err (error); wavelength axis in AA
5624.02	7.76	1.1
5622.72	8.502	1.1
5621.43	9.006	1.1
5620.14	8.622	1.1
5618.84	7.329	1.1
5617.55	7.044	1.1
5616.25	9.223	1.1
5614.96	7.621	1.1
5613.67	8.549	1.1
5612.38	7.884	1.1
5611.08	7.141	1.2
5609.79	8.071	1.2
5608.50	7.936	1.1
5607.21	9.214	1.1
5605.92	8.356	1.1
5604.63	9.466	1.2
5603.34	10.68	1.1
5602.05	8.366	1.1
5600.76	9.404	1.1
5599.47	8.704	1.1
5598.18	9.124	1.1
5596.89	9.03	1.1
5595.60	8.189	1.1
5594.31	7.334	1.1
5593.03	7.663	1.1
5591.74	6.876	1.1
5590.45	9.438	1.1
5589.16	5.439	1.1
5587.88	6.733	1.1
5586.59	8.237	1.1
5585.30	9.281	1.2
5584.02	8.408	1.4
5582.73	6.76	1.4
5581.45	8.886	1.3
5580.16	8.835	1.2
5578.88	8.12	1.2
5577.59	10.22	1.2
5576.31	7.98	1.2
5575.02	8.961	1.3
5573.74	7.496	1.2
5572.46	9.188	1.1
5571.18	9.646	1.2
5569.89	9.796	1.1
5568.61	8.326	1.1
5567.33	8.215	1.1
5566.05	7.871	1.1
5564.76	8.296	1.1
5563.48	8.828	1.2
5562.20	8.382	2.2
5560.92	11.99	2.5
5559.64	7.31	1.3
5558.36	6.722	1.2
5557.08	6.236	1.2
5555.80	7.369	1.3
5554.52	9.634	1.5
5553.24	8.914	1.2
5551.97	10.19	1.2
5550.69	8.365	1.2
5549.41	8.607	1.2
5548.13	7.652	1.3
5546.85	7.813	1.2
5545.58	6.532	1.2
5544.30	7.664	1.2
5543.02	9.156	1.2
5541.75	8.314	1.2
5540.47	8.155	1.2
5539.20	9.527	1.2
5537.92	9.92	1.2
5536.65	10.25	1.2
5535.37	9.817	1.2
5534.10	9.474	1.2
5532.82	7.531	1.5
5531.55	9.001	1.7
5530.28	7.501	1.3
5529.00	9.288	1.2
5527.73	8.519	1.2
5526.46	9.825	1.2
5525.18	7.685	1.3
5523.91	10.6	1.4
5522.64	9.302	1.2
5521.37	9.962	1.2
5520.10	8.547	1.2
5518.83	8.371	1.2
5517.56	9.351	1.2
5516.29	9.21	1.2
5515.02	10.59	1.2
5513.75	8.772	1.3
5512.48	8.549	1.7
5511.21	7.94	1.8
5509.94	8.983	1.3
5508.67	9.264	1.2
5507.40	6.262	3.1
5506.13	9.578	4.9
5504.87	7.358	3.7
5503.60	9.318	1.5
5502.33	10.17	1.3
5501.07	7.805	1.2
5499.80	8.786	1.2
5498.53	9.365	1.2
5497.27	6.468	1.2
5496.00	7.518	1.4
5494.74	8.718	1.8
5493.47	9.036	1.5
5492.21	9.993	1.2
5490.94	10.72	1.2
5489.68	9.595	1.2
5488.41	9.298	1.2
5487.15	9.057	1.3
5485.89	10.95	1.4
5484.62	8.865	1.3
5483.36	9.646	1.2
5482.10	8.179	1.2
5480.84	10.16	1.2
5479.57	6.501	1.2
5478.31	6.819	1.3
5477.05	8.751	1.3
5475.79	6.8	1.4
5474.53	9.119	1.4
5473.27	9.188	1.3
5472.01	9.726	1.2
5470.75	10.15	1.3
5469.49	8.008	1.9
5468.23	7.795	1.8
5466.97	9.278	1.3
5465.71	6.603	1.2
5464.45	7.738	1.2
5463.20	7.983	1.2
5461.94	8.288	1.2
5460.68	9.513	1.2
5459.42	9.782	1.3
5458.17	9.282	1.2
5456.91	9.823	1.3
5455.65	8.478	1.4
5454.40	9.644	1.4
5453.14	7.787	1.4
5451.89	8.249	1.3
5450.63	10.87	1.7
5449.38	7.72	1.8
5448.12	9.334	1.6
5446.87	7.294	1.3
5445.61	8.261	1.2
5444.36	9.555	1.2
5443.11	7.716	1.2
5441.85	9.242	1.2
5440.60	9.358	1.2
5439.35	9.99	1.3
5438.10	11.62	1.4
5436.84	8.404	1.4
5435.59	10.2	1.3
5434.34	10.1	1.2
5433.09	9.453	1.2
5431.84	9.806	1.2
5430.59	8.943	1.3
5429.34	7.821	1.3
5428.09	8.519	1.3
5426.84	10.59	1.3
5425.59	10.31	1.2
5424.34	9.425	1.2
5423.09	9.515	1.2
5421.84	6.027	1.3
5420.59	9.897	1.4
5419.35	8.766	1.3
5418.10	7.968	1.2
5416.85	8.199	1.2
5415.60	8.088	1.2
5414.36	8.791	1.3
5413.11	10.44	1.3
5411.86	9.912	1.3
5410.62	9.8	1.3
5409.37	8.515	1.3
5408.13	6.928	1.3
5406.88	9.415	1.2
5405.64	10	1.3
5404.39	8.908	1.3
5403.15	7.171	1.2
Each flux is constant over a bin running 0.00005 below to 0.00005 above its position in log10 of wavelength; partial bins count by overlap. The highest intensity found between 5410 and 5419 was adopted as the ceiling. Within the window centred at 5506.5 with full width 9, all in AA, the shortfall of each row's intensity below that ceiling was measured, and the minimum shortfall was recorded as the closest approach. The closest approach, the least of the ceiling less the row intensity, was 0.3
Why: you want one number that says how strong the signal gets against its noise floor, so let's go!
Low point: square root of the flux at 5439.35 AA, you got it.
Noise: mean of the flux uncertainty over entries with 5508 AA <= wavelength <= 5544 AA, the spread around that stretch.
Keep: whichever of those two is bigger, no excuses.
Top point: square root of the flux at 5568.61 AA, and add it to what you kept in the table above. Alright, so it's 6.05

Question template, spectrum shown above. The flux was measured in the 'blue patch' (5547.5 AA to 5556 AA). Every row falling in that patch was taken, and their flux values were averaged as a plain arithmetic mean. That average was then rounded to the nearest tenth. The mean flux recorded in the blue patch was 8.7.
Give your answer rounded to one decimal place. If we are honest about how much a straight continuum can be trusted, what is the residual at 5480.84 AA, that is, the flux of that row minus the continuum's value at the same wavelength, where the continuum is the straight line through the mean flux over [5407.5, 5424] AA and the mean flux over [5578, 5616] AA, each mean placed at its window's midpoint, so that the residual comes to 1.6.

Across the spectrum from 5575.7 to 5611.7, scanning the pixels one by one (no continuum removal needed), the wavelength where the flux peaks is 5603.34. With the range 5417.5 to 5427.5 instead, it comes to 5426.84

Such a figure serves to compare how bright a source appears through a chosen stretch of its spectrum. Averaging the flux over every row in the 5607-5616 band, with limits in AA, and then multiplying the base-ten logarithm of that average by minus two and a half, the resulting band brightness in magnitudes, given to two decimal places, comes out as -2.27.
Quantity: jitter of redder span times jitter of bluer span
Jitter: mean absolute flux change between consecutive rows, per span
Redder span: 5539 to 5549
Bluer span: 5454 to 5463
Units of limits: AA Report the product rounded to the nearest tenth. 0.8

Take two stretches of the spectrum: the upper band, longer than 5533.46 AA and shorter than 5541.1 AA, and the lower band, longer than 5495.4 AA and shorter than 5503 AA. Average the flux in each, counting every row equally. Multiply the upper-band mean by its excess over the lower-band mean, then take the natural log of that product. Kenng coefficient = 2.4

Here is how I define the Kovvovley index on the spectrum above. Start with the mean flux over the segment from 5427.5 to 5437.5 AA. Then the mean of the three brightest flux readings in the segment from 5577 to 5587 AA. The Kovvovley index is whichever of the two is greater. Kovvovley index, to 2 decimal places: 9.46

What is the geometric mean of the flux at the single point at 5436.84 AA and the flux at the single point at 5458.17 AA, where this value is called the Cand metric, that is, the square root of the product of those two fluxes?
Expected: 8.8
